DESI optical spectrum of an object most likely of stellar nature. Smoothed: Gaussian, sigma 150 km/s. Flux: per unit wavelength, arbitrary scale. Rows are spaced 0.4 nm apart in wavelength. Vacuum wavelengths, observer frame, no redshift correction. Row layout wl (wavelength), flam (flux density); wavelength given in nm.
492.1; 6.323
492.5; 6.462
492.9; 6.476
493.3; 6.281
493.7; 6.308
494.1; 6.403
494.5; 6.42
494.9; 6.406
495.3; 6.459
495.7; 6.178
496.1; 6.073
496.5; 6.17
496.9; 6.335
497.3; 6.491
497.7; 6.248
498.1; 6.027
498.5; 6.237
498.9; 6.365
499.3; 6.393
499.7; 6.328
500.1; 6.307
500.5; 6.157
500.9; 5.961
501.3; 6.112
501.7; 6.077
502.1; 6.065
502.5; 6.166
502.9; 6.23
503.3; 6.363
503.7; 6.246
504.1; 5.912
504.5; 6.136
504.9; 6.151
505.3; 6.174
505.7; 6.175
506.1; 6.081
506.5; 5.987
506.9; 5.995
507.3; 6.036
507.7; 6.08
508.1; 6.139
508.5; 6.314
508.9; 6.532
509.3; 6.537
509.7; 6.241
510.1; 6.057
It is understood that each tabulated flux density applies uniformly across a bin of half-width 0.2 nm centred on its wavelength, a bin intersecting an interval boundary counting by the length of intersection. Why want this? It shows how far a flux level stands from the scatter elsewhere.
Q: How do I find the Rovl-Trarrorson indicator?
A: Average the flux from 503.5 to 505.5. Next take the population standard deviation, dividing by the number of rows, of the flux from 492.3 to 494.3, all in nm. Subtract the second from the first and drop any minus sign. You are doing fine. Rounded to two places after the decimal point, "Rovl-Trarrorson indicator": 6.04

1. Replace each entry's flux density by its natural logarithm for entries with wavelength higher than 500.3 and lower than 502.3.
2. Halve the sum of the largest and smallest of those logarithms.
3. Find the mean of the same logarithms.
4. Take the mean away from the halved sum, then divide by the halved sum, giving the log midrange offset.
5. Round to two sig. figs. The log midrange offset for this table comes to -0.0014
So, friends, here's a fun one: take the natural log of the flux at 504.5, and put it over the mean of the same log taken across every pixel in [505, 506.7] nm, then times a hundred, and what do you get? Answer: 100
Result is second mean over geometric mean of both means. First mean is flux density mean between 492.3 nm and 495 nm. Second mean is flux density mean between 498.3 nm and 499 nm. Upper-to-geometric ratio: 0.99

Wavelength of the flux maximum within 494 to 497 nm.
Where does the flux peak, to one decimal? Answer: 495.3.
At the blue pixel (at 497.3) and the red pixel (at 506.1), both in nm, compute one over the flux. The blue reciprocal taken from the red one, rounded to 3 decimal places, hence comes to 0.010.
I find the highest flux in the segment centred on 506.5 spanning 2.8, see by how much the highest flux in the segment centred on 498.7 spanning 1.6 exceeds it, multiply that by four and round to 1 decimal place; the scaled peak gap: 0.9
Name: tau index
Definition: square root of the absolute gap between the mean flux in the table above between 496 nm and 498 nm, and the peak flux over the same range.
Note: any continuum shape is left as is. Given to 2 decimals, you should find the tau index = 0.48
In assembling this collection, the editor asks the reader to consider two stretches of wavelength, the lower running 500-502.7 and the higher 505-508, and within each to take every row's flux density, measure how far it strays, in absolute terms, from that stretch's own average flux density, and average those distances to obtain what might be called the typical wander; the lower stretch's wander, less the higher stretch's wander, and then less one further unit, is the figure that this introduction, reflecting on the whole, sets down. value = -0.98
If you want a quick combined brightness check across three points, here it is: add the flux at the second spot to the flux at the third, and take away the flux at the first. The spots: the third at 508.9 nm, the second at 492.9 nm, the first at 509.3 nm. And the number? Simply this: 6.5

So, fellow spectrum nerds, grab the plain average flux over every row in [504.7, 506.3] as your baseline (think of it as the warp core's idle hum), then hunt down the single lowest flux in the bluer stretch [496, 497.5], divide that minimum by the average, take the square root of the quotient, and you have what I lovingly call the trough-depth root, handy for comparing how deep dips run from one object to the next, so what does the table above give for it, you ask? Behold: 0.994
